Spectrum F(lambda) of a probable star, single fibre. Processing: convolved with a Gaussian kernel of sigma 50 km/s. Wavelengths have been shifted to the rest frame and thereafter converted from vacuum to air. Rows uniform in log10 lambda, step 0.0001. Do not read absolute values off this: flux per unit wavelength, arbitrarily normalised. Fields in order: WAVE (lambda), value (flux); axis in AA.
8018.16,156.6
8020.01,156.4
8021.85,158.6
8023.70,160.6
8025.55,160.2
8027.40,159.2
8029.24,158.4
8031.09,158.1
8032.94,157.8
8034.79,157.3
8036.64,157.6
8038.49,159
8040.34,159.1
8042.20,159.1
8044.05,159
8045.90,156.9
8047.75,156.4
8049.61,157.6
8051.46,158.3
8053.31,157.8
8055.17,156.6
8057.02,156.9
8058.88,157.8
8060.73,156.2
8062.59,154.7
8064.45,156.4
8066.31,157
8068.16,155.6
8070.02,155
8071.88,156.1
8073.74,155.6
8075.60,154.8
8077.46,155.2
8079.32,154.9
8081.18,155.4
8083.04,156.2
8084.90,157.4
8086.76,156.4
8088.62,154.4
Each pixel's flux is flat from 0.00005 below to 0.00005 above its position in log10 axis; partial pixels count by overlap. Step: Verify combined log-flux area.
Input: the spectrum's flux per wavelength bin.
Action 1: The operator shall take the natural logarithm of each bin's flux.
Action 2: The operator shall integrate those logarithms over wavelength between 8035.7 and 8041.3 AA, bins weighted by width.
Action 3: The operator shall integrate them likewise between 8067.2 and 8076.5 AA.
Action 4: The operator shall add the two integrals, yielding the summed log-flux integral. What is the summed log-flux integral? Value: 75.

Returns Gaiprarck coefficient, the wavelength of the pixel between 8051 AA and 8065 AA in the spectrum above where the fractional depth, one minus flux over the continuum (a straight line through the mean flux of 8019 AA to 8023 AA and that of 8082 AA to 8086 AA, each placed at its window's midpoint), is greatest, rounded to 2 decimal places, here 8062.59 AA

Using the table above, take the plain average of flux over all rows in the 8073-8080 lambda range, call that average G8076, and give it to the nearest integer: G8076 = 155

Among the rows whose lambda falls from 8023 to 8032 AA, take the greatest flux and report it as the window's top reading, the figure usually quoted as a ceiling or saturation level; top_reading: 160.6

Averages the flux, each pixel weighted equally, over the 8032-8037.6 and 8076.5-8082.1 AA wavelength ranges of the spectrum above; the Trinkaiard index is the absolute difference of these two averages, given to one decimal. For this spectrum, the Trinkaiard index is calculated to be 2.4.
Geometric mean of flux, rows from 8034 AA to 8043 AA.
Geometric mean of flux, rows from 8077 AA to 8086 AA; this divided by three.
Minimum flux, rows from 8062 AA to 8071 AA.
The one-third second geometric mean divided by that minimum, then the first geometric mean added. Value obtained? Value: 159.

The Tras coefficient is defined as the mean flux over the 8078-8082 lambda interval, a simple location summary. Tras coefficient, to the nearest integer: 155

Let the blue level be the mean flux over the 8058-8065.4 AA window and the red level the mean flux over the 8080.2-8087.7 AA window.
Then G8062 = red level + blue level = 313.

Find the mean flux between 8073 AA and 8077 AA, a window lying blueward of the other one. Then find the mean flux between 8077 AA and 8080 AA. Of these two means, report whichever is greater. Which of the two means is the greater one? 155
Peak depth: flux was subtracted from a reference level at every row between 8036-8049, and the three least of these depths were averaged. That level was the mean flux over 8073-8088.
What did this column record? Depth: -3.3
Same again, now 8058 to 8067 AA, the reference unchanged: -1.3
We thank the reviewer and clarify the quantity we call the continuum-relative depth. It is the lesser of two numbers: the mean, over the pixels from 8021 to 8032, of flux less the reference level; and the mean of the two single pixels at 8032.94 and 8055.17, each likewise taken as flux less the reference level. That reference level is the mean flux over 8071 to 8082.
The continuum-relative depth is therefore 1.9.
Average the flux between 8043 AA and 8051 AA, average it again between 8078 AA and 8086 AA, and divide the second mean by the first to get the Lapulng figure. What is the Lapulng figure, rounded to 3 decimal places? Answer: 0.990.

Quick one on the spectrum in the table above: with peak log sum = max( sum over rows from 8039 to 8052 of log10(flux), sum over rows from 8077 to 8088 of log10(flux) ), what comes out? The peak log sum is 15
